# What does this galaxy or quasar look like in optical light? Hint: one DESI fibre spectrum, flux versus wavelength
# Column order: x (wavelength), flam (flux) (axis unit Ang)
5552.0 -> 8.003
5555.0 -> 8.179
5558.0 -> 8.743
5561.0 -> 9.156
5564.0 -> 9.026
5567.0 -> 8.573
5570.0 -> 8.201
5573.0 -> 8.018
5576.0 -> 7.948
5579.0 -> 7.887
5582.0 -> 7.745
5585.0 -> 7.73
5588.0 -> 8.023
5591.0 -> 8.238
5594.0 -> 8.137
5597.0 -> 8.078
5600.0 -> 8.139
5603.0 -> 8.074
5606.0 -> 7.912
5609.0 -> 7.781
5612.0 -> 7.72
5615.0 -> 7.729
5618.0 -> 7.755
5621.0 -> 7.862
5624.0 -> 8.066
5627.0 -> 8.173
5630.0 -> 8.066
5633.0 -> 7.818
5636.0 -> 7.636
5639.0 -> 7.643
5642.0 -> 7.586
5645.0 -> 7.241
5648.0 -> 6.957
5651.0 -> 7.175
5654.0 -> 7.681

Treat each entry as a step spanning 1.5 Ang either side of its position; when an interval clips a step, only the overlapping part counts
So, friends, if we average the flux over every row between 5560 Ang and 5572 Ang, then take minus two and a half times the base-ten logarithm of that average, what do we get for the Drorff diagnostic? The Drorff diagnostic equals -2.35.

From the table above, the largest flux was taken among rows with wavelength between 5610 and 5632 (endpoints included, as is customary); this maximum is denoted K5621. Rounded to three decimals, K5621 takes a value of 8.173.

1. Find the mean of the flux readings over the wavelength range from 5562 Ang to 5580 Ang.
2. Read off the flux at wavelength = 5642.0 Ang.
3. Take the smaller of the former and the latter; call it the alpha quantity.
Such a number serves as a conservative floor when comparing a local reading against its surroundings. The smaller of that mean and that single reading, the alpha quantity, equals 7.59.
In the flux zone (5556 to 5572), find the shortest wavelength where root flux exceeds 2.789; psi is 5558.0 Ang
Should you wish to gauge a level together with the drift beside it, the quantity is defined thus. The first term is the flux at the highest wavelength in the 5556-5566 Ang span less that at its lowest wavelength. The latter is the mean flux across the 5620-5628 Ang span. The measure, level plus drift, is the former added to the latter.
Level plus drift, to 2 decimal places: 8.32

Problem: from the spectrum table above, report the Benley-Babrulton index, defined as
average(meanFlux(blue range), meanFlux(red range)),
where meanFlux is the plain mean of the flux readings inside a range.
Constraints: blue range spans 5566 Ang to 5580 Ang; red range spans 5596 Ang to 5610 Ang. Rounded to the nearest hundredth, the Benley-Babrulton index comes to 8.06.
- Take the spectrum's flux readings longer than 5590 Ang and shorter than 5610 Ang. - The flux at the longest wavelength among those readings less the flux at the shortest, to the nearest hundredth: -0.46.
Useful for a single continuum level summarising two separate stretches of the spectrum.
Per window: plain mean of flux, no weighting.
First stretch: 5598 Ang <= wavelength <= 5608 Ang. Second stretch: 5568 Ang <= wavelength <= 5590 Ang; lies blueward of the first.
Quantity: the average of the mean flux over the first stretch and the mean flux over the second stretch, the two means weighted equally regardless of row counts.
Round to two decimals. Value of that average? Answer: 7.99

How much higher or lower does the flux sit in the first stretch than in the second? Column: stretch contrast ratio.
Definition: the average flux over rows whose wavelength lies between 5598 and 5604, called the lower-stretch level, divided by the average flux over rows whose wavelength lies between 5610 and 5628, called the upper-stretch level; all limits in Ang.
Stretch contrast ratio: 1.03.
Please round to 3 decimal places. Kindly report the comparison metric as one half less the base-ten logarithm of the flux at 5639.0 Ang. -0.383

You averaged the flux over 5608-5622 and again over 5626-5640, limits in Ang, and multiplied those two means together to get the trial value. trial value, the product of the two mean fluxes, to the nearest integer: 61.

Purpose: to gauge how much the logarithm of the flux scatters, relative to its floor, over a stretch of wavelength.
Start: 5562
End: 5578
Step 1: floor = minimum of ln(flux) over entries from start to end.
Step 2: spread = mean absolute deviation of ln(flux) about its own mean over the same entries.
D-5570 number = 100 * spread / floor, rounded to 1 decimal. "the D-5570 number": 2.0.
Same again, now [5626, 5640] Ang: 1.3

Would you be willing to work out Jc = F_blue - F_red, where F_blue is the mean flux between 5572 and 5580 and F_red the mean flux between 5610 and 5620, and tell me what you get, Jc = 0.2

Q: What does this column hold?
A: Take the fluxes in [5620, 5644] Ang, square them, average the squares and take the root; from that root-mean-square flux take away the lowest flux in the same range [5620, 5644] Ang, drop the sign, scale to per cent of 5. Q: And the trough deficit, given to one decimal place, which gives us 5.5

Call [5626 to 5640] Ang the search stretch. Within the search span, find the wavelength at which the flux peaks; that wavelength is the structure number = 5627.0 Ang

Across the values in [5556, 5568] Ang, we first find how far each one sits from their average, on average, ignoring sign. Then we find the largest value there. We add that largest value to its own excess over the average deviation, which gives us 18.1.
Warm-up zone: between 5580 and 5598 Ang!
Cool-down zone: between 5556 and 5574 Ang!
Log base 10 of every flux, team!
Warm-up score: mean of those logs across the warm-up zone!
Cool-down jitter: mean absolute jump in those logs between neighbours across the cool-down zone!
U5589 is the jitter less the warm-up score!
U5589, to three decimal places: -0.887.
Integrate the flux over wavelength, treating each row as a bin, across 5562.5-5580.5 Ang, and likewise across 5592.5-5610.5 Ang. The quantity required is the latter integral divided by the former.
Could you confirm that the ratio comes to 0.969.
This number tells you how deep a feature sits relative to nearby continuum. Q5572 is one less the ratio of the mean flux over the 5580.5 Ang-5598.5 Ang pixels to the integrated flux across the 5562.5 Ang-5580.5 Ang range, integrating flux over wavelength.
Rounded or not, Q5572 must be 0.946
